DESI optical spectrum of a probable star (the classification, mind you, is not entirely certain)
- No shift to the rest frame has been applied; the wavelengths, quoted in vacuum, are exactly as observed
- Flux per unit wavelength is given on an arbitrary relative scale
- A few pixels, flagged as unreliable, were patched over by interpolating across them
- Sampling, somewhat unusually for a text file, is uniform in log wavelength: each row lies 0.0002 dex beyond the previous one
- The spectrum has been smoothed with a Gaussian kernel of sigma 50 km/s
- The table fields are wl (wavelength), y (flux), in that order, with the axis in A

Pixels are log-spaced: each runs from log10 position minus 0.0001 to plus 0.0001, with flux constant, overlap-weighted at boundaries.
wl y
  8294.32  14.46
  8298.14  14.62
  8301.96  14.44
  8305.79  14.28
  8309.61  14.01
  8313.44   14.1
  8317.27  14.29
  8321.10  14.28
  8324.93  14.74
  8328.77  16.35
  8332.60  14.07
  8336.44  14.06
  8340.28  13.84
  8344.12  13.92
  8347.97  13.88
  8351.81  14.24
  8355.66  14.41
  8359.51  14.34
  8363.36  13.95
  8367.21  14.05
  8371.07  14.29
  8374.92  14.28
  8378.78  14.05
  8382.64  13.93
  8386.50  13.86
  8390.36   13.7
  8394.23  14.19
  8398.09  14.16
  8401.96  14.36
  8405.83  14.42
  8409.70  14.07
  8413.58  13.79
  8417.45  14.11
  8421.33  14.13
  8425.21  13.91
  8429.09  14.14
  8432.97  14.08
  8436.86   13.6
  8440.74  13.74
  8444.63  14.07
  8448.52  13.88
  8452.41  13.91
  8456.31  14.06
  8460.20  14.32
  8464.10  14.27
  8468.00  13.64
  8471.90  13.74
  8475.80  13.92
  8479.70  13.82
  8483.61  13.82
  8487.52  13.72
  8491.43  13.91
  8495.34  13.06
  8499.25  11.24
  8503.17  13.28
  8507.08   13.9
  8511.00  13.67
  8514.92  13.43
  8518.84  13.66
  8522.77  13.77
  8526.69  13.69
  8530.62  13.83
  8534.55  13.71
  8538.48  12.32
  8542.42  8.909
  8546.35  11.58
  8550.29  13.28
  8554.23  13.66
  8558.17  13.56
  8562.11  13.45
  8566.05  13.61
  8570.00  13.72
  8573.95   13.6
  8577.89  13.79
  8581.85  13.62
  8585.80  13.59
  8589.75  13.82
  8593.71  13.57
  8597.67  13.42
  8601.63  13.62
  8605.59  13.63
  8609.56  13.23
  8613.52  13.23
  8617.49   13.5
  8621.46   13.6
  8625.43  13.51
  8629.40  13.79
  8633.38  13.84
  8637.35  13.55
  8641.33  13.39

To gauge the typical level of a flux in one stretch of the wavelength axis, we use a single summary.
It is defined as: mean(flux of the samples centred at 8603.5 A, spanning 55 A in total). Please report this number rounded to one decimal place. 13.6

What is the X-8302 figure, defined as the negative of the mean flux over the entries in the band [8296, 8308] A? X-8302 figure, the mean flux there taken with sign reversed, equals -14.4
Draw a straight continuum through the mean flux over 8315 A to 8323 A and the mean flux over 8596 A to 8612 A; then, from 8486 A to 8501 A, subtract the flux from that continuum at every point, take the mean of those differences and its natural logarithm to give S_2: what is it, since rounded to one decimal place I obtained -0.2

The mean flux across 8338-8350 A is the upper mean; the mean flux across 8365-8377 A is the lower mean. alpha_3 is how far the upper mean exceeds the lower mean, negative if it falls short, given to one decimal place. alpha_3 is -0.3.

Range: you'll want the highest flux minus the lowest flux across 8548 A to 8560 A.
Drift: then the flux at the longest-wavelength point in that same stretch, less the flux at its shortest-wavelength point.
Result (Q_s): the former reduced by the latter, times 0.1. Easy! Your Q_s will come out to 0.010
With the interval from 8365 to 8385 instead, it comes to 0.048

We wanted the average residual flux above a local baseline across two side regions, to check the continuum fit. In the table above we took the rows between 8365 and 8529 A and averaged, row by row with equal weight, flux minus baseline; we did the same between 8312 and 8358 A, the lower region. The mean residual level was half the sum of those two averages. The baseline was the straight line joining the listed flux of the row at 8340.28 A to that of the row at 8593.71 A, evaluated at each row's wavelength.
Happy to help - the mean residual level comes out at 0.31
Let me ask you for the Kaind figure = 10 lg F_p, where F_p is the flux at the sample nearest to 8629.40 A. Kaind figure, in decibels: 11.4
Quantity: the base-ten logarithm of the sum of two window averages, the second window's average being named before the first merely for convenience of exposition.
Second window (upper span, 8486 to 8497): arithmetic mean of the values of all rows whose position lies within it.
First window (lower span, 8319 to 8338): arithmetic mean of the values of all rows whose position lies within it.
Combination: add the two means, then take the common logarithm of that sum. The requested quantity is 1.45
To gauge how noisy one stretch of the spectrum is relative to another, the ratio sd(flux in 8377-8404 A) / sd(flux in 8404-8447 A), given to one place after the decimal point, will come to 1.0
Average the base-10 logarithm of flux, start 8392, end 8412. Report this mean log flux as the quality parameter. 1.15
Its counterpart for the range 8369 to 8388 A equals 1.15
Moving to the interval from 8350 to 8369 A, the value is 1.15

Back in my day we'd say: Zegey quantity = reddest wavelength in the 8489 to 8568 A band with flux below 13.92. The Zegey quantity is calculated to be 8566.05 A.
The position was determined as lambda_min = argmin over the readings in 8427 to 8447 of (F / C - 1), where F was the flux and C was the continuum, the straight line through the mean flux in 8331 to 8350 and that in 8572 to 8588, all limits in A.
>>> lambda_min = 8436.86 A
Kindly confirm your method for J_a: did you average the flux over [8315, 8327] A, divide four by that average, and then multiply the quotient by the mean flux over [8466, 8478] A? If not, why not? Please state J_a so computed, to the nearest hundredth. 3.81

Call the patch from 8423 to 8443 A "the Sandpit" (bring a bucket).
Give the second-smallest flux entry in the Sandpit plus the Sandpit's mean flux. 27.6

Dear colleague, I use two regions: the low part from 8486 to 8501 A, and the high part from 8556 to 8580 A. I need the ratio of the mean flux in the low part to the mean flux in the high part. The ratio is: 0.953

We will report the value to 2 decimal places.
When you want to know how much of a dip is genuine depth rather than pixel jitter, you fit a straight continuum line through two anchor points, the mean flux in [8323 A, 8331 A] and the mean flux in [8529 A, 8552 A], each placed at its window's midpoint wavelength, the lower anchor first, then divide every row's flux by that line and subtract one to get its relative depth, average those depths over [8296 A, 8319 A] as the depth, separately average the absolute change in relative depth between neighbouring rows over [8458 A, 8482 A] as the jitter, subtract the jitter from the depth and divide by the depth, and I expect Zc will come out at 1.16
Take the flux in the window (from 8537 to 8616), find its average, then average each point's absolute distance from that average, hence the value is 0.7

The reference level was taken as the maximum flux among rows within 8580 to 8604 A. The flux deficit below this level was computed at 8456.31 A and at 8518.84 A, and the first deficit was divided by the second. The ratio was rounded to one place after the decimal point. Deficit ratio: -1.5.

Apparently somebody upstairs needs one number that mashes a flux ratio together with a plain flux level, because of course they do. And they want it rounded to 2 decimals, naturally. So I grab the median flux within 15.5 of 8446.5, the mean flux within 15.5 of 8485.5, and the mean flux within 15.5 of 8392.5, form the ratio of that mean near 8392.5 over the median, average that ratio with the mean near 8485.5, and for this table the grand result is 7.21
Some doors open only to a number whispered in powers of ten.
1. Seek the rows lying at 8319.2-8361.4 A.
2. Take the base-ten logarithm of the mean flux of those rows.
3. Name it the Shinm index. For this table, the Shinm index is 1.158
